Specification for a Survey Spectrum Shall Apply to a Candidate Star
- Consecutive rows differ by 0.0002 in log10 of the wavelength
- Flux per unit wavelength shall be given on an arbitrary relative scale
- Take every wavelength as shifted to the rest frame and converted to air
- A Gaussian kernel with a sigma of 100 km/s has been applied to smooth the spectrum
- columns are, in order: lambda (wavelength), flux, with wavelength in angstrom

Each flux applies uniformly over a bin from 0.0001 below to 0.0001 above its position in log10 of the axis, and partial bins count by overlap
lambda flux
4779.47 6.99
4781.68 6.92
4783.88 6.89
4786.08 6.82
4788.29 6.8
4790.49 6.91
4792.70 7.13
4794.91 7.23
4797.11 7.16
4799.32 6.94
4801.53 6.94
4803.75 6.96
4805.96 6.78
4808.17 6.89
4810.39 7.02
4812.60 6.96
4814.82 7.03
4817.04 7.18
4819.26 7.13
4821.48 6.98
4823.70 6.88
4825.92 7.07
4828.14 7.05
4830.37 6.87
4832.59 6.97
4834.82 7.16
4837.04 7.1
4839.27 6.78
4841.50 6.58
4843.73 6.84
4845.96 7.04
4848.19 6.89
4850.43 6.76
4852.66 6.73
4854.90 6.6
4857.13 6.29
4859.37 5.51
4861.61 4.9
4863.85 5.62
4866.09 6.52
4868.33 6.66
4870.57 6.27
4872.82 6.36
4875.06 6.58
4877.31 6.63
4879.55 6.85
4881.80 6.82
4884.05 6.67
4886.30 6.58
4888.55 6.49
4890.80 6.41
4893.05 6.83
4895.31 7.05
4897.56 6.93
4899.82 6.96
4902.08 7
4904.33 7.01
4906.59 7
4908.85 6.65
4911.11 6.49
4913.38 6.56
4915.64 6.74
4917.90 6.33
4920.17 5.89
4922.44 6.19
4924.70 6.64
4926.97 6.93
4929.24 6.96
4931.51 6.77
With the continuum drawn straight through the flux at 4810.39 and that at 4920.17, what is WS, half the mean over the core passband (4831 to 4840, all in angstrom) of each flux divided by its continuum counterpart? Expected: 0.518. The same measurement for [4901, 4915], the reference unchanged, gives 0.564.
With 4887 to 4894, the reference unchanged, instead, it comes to 0.531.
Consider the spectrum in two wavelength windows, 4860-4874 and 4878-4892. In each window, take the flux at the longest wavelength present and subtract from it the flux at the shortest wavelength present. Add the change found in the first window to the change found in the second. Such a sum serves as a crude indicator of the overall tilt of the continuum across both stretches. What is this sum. 1.0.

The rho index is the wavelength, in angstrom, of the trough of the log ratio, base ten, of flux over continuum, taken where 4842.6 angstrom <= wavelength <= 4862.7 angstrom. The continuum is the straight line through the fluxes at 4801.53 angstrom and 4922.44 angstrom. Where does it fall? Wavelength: 4861.61 angstrom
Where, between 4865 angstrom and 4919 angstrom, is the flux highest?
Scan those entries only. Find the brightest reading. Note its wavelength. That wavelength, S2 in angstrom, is 4895.31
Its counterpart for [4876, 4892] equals 4879.55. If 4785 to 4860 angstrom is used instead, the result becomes 4794.91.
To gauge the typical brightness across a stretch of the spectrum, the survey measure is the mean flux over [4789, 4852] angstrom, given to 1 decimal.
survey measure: 7.0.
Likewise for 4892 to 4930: 6.7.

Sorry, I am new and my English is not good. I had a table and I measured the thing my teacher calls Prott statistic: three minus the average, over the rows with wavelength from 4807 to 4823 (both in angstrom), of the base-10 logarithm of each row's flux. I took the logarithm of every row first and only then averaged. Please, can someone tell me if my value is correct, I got 2.15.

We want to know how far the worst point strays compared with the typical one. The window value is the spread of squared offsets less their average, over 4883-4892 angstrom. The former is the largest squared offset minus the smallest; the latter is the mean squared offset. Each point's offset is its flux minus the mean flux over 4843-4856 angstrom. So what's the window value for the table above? 0.057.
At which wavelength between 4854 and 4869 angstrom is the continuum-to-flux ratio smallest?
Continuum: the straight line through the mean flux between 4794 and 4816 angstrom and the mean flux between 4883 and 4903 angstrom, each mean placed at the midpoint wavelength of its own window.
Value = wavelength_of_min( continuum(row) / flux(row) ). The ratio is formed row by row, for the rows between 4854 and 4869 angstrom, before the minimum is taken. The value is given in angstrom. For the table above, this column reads 4868.33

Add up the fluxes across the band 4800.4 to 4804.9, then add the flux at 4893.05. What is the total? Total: 21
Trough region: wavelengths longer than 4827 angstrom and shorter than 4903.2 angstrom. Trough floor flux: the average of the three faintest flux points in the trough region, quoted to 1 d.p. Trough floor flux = 5.3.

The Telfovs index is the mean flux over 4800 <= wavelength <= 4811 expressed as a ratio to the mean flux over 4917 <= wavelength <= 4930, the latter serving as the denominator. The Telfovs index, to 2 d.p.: 1.07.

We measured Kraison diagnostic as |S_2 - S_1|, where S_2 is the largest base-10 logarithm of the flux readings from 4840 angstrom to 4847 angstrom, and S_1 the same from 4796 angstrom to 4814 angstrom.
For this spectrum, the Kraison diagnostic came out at 0.0073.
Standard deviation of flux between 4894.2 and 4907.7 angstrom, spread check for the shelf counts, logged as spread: 0.04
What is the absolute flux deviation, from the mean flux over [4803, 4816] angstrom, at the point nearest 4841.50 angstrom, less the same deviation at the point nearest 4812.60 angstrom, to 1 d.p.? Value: 0.3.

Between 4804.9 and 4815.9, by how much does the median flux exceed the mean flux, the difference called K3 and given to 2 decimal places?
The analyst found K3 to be 0.02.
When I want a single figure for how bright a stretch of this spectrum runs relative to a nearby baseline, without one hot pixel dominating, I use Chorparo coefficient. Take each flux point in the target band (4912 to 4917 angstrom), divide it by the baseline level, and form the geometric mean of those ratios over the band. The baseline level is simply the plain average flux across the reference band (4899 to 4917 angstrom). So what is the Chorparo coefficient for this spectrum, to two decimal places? 0.98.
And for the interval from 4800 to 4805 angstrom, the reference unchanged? 1.02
